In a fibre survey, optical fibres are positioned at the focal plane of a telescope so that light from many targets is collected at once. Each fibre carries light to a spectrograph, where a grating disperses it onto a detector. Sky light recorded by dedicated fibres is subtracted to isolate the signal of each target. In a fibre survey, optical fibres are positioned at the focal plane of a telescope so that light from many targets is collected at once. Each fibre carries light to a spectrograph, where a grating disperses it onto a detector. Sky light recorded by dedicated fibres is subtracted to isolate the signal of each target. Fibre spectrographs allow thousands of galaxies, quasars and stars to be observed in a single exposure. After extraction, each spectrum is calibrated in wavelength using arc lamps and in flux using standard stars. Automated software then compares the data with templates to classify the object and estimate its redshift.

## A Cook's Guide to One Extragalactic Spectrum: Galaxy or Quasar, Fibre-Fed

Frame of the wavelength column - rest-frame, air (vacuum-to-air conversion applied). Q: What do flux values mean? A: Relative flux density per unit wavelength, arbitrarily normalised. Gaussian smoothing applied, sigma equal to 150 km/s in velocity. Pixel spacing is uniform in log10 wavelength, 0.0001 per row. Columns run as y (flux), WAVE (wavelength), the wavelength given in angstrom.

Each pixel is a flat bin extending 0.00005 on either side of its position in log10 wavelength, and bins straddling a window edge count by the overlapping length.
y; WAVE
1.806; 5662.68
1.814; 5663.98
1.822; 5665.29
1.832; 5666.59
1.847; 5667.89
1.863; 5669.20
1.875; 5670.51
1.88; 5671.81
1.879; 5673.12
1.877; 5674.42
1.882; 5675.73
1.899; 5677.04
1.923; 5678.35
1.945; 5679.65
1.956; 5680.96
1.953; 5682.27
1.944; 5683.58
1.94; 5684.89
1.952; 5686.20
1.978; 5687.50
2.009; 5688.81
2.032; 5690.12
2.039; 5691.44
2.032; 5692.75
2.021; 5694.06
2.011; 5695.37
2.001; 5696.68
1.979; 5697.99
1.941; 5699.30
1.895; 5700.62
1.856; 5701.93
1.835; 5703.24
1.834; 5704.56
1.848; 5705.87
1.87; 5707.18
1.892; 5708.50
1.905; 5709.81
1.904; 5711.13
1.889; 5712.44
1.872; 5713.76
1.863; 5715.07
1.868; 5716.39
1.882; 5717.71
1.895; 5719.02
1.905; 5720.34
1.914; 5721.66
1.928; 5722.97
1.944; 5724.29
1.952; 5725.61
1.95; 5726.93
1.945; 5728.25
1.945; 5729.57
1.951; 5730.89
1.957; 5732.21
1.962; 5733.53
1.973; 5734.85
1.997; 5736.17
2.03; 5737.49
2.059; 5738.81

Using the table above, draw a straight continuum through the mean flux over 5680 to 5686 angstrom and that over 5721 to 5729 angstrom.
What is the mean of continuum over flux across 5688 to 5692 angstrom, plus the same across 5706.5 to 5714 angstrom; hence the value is 1.99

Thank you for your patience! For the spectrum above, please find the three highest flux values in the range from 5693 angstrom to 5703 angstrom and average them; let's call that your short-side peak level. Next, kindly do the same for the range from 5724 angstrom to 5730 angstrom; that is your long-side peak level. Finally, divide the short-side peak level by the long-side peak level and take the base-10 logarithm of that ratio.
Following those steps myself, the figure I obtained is 0.014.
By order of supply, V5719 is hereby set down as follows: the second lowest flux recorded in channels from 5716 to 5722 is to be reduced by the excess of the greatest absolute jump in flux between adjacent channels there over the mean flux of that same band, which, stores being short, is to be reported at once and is 3.76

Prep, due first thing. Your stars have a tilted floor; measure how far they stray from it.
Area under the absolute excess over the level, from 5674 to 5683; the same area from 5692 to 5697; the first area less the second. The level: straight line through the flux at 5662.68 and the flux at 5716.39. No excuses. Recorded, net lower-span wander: 0.0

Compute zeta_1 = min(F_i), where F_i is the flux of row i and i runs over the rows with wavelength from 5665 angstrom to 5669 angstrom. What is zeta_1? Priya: 1.822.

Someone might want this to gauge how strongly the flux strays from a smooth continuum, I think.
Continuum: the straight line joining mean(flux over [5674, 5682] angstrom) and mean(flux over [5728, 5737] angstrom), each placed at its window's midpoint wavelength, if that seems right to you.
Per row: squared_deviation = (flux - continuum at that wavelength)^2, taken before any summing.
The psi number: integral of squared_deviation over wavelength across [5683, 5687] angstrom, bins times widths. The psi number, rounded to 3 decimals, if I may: 0.003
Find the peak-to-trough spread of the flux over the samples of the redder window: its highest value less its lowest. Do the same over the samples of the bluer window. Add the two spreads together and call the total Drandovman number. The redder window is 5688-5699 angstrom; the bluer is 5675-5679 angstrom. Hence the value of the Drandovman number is 0.101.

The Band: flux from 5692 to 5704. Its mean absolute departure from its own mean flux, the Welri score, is 0.063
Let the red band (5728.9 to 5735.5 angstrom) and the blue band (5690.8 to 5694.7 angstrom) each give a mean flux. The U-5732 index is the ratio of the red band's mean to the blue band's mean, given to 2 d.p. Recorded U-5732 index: 0.96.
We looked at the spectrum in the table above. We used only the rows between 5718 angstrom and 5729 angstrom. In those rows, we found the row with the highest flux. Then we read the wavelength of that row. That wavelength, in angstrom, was 5725.61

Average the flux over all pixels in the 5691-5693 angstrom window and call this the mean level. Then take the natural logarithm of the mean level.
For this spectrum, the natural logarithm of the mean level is 0.711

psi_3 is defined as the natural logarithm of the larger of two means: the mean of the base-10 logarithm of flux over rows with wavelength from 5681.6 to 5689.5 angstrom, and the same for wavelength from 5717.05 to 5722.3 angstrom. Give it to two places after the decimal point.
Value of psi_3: -1.23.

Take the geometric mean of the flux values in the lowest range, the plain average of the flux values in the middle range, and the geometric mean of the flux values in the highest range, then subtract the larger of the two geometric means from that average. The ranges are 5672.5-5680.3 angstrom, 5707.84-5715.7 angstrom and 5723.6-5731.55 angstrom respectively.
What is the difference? -0.060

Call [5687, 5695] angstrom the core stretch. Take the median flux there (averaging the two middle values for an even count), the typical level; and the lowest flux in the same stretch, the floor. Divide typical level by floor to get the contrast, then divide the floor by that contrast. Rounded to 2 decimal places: 1.93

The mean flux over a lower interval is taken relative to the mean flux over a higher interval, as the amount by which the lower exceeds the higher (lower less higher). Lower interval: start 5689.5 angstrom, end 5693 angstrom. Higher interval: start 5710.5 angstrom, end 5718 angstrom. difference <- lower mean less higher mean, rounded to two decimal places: 0.15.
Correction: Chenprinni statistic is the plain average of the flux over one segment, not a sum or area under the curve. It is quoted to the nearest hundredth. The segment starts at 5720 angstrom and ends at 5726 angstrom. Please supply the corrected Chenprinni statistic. 1.93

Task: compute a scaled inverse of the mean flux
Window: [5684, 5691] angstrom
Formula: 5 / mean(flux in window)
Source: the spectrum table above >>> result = 2.52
